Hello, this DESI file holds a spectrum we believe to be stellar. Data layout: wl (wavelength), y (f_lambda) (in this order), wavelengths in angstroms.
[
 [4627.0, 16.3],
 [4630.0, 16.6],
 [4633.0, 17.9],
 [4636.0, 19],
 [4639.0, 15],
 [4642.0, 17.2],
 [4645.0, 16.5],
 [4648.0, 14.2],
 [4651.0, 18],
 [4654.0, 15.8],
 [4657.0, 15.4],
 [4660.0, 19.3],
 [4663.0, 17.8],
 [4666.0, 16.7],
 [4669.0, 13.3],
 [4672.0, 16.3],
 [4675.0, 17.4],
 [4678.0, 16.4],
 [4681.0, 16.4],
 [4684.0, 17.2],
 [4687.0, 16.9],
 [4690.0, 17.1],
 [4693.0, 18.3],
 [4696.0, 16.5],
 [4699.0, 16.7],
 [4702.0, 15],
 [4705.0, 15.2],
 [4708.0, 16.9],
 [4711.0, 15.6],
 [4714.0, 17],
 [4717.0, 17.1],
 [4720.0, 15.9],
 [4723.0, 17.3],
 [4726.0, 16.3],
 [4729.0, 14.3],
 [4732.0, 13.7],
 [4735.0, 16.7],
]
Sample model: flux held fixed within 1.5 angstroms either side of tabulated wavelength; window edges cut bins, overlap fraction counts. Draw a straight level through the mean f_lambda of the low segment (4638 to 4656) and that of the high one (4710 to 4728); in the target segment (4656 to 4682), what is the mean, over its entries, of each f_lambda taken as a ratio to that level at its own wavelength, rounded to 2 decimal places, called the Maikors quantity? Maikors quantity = 1.02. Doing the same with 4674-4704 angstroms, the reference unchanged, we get 1.03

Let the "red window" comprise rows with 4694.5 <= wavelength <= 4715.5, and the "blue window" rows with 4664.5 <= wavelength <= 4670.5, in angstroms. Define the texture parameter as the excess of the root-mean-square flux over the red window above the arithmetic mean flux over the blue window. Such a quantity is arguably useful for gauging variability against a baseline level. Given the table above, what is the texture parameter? 1.1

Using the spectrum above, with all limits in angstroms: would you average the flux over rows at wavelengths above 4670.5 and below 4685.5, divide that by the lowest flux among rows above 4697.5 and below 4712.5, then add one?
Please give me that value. 2.12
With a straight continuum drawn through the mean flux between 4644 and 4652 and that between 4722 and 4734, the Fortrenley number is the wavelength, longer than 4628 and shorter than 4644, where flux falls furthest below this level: 4639.0 angstroms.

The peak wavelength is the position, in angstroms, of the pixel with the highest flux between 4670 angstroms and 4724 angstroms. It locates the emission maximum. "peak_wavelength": 4693.0 angstroms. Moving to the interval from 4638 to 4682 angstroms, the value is 4660.0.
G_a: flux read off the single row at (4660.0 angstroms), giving 19.3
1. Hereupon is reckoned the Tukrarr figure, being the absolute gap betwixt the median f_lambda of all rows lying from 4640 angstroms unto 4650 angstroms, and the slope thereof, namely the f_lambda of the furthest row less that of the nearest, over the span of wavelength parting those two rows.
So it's 17.0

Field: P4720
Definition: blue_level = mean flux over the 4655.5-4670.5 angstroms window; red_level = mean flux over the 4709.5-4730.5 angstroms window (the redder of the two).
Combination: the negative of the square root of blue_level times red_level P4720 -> -16.4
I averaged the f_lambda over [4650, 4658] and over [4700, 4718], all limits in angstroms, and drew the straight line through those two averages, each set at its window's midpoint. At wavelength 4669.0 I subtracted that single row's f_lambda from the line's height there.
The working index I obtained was 3.0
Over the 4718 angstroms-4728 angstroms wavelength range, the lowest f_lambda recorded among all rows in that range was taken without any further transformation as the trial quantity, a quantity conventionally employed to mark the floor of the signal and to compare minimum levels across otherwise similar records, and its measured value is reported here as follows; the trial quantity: 15.9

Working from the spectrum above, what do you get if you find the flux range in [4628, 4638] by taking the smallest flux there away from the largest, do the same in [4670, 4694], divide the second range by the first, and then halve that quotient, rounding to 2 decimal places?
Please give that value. 0.42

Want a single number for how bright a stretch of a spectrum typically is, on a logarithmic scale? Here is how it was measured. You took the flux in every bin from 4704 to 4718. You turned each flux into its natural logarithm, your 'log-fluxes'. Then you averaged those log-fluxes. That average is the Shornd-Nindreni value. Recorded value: 2.79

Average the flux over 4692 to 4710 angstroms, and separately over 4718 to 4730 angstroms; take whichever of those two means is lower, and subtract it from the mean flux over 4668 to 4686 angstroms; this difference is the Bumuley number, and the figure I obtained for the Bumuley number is 0.2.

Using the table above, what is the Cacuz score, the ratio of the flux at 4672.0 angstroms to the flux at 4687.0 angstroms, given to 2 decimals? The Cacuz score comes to 0.96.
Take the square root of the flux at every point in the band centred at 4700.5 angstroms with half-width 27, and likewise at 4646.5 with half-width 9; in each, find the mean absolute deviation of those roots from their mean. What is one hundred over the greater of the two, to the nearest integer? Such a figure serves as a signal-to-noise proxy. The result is 718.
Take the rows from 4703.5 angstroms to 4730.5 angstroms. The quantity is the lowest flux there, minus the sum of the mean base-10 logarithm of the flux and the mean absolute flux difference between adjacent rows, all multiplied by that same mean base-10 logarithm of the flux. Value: 14.3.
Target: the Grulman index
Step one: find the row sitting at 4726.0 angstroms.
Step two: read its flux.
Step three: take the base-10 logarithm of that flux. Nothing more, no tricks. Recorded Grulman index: 1.212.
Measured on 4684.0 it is 1.236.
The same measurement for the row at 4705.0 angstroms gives 1.182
